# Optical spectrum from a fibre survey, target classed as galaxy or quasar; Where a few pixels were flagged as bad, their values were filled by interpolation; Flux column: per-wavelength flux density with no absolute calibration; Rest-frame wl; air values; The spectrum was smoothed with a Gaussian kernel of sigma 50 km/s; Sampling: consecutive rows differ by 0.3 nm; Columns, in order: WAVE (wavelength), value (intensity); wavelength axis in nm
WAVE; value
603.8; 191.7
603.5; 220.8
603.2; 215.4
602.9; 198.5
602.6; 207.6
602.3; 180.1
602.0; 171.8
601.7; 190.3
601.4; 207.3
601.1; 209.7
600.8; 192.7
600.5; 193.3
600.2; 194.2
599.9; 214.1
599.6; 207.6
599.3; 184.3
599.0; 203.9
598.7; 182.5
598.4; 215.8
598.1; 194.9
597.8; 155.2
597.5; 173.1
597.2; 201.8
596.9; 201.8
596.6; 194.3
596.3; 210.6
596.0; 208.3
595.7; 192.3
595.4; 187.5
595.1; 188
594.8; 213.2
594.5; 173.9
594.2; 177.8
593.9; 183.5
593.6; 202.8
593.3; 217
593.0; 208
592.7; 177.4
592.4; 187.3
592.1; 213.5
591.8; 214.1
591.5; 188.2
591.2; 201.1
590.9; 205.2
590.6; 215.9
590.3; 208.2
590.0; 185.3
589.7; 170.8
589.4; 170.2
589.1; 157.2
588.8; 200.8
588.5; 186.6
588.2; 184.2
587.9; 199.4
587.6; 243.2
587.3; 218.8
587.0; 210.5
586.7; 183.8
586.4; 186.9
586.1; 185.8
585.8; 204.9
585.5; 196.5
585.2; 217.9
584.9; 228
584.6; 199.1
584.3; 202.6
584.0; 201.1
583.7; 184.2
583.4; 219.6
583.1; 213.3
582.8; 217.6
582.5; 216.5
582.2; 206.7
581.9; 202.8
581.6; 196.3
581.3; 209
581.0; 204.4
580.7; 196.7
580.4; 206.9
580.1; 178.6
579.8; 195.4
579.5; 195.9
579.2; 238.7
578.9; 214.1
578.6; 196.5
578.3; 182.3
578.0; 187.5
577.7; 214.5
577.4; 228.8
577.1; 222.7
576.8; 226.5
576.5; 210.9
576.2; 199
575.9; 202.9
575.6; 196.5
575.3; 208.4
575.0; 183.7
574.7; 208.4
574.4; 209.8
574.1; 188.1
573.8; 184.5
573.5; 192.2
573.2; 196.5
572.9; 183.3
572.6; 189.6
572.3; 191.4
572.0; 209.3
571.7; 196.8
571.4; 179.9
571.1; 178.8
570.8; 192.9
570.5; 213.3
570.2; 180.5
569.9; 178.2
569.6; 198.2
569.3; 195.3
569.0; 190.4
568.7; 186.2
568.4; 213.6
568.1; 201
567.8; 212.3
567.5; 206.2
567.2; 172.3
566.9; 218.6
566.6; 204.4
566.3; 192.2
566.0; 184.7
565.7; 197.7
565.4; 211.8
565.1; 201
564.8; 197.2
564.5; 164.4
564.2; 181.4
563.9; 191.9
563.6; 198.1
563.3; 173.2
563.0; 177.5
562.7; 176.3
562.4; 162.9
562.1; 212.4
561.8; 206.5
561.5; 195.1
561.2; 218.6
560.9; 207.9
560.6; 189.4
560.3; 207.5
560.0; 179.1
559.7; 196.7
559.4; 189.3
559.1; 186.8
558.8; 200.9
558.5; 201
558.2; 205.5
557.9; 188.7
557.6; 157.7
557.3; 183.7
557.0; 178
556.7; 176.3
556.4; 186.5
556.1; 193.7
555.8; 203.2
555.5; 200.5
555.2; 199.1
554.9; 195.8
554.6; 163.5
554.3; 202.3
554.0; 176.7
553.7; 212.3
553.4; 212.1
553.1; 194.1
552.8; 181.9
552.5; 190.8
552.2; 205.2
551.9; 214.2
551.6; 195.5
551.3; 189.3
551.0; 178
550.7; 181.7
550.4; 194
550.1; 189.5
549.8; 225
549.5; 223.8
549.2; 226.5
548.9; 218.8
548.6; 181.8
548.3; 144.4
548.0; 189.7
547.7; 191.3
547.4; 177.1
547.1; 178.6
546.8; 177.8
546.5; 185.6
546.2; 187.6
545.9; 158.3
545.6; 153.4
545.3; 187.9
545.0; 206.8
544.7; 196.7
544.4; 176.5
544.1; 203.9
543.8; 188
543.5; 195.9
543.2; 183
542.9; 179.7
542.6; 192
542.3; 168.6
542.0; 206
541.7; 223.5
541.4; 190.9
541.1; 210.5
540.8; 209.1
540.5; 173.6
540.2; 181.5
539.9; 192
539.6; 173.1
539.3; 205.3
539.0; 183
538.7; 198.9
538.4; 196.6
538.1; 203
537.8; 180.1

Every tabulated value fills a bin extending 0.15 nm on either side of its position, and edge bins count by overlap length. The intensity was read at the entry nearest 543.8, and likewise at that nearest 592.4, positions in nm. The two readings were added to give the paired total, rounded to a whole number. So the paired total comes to 375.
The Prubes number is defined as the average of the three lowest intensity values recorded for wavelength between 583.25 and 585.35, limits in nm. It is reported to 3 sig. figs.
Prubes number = 195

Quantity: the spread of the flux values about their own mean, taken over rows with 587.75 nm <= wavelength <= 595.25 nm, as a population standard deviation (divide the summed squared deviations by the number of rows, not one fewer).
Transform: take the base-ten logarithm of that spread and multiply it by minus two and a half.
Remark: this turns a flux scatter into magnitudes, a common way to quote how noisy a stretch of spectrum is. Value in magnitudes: -3.04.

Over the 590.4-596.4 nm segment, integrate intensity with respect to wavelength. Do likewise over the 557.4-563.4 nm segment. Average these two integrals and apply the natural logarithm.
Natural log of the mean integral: 7.06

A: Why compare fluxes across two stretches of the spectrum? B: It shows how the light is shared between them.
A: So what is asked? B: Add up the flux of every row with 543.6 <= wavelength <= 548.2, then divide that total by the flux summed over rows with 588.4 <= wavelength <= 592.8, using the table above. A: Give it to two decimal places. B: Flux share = 0.96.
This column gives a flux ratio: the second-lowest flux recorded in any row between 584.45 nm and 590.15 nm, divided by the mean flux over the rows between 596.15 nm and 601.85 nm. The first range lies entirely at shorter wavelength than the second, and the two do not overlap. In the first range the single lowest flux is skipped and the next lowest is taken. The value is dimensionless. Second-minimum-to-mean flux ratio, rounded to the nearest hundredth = 0.87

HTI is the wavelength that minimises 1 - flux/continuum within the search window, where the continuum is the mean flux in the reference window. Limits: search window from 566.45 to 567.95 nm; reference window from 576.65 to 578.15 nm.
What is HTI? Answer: 566.9 nm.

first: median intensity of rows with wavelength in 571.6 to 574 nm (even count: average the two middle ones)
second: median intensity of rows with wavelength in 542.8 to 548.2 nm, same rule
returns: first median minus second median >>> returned 5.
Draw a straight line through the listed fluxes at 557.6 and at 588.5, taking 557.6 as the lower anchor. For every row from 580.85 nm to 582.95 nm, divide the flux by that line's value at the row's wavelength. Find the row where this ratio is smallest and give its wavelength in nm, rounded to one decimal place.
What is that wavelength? 581.6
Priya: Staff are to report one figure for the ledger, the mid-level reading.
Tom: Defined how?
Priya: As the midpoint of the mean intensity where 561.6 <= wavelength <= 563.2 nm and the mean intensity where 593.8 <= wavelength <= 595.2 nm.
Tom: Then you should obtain 187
